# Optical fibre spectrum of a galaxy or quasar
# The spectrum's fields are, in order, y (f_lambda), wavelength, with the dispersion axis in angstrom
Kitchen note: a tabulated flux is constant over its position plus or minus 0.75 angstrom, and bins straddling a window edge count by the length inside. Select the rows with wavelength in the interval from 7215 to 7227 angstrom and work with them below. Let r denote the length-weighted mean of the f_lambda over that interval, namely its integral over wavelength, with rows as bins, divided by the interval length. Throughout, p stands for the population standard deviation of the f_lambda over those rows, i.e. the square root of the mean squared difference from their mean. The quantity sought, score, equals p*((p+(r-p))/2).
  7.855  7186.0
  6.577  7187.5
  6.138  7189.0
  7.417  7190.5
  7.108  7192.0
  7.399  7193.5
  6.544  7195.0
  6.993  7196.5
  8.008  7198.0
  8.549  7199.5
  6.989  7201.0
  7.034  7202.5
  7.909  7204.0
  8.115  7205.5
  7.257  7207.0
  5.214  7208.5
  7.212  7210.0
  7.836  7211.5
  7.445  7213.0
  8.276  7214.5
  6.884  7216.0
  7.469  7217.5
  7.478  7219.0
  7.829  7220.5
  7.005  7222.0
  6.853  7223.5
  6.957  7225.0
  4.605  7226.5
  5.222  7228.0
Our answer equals 3.2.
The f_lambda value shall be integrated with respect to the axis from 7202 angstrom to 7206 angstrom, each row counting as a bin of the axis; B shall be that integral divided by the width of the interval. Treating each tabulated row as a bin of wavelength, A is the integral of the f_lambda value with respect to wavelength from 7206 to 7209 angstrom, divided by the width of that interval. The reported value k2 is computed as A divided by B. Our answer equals 0.84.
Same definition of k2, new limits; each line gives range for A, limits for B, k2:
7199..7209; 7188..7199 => 1.03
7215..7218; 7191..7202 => 0.98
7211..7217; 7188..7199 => 1.07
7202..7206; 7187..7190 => 1.20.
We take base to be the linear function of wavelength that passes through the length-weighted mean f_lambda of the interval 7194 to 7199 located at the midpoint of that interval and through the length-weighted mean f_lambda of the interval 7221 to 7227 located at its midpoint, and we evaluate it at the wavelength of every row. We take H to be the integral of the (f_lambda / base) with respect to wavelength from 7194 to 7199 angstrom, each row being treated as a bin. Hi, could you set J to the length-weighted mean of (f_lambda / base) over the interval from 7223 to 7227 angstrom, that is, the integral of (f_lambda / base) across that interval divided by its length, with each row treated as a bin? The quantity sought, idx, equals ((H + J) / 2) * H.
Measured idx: 15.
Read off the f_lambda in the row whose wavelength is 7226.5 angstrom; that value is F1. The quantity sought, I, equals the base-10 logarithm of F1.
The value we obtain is 0.663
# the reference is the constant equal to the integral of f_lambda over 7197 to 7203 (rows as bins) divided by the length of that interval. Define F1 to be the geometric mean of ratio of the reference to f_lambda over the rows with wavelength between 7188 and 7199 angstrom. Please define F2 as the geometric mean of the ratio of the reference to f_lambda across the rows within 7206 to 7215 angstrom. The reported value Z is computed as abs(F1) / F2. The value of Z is 1.01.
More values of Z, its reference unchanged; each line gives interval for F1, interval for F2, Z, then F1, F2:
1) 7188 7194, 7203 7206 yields 1.15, 1.09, 0.95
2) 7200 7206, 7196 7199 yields 1.00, 1.02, 1.02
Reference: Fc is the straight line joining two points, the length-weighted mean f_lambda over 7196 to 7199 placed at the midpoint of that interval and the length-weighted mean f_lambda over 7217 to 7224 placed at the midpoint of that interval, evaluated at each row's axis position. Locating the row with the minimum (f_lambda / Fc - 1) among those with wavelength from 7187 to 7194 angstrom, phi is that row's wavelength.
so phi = 7189.0 angstrom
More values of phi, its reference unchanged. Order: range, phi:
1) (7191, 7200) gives 7195.0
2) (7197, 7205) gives 7201.0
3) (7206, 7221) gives 7208.5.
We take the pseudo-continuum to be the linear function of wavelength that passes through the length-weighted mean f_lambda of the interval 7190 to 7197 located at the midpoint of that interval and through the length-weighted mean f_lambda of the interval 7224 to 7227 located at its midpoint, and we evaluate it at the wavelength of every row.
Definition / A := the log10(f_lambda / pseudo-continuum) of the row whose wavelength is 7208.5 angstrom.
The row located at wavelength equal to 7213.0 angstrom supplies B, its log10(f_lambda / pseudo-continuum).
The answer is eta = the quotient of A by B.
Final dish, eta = -1.5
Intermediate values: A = -0.10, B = 0.07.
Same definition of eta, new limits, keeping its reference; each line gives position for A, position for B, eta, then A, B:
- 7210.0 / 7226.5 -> -0.4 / 0.04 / -0.11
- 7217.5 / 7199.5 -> 0.8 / 0.08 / 0.09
